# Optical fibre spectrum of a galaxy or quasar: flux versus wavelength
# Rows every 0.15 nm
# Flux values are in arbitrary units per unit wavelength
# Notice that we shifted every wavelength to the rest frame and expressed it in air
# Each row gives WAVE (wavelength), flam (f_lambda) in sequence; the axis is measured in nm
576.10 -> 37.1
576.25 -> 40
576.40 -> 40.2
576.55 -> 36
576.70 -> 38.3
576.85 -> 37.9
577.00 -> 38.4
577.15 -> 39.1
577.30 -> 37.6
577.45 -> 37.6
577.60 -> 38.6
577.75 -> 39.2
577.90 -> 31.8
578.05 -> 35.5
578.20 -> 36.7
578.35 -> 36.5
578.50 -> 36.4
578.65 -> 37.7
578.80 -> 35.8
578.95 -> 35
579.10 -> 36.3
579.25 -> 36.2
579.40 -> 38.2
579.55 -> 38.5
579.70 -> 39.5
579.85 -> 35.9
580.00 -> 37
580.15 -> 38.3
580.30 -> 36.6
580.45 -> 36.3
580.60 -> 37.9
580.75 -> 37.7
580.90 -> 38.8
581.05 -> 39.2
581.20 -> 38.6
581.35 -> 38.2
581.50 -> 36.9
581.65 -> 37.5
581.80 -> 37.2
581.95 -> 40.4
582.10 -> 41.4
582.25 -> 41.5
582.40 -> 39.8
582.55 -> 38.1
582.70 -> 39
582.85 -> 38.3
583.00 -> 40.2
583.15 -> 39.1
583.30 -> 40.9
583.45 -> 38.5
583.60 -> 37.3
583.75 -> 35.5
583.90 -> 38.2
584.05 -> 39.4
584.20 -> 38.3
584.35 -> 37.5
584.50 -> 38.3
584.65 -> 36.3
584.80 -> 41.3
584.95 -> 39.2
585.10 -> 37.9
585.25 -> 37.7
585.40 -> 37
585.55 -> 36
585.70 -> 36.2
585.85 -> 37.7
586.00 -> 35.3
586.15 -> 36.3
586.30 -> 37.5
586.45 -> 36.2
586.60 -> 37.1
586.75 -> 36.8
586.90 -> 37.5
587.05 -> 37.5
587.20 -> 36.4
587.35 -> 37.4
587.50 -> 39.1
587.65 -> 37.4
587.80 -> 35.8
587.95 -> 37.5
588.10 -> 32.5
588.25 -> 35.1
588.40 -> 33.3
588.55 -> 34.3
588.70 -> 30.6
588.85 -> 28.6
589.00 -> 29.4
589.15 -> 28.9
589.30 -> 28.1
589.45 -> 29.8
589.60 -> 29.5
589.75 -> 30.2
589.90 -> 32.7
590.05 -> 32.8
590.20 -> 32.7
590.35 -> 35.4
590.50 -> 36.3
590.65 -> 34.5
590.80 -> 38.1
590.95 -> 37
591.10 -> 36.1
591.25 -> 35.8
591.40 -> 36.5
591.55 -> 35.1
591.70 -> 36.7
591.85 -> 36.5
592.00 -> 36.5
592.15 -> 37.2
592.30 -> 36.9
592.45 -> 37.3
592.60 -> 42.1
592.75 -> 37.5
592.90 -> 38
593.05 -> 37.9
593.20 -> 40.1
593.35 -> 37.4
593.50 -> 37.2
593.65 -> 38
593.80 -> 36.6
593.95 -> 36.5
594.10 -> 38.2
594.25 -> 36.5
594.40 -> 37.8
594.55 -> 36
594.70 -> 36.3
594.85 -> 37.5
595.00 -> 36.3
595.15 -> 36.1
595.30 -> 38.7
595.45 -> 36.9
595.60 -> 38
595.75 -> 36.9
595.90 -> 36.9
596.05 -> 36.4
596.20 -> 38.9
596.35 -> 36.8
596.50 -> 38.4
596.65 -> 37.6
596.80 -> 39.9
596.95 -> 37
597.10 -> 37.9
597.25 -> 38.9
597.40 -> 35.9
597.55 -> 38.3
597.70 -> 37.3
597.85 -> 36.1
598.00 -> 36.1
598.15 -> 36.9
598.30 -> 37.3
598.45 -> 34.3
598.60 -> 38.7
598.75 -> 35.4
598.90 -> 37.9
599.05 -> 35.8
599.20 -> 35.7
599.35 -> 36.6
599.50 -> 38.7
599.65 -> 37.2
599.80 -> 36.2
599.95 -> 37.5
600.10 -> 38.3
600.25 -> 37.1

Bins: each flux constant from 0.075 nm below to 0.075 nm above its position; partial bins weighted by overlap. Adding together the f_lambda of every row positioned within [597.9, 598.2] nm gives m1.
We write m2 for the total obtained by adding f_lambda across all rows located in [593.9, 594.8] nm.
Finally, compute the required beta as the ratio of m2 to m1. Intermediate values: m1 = 73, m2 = 221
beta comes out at 3.0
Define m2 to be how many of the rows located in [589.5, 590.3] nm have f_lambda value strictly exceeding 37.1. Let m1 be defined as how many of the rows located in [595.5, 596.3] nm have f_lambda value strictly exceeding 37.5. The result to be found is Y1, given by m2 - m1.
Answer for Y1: -2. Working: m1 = 2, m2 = 0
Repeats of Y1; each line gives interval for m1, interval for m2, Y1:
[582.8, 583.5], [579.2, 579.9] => -2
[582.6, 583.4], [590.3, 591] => -4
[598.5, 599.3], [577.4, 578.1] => 1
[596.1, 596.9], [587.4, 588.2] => -1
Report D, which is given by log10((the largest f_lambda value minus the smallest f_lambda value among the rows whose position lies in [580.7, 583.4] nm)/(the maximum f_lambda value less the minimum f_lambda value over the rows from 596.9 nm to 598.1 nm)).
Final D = 0.2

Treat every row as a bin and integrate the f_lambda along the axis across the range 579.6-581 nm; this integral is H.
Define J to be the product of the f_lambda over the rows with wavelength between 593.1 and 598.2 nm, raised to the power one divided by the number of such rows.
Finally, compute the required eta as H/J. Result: 1.41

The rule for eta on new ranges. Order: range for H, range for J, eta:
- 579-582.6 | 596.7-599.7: 3.70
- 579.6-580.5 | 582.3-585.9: 0.88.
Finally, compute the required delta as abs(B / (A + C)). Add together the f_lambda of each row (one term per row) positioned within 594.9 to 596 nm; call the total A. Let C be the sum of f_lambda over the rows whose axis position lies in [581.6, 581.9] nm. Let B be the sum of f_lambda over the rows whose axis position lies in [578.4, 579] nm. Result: 0.4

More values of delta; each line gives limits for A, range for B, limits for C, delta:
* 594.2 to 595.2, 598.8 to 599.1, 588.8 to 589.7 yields 0.2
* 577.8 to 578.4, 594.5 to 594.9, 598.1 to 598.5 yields 0.4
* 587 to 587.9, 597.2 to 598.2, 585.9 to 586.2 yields 0.9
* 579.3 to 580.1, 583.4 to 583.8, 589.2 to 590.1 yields 0.3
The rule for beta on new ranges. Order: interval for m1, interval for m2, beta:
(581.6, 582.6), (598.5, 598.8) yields 0.3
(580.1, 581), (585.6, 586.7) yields 1.1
